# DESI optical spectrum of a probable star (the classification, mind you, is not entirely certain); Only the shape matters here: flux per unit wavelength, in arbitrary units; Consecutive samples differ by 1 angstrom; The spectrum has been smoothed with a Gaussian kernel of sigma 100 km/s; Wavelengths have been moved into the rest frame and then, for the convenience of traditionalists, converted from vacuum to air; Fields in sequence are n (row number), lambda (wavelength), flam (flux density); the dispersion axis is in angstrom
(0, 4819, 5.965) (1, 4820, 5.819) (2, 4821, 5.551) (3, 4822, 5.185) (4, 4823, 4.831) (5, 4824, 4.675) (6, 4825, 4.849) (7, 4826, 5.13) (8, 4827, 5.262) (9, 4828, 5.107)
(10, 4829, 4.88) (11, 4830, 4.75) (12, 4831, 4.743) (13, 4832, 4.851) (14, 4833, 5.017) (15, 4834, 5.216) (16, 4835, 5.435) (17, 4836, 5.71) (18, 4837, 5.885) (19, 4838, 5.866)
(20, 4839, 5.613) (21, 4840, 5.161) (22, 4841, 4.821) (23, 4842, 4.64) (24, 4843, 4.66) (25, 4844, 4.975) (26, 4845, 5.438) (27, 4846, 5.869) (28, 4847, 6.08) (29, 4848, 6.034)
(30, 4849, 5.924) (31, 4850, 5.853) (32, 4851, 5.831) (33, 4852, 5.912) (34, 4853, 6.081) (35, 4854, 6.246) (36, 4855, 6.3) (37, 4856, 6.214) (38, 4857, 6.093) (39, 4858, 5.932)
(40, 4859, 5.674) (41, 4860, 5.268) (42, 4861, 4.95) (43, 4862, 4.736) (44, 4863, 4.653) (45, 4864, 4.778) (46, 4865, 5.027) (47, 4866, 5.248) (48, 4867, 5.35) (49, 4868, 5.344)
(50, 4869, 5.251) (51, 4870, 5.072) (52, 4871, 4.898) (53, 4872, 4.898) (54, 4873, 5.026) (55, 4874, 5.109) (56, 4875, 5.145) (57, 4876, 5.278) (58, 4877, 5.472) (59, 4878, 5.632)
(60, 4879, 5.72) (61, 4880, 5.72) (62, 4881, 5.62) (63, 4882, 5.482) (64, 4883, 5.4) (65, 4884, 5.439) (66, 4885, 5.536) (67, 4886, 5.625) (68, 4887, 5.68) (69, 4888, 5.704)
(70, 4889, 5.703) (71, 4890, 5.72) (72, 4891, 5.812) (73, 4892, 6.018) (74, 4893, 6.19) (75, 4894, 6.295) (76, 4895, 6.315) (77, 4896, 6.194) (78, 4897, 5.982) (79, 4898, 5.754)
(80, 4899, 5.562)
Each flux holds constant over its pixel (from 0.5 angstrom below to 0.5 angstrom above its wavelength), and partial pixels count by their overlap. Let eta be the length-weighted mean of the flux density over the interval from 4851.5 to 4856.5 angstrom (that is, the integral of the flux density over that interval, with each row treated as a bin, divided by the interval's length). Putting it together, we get 6.2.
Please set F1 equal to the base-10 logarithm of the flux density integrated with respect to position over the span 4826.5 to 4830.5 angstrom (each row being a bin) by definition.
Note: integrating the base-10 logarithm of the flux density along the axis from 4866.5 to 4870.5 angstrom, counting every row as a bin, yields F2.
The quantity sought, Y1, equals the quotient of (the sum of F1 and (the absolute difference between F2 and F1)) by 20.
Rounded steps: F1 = 2.79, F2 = 2.88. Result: 0.144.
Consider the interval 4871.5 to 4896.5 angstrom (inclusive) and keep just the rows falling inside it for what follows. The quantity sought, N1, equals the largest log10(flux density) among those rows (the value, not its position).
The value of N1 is 0.80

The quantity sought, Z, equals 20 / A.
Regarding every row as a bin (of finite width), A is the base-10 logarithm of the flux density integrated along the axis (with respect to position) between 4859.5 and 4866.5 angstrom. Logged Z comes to 4.12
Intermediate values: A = 4.9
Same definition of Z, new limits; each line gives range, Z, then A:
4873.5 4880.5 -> 3.89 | 5.1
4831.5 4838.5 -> 3.90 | 5.1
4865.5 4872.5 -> 4.01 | 5.0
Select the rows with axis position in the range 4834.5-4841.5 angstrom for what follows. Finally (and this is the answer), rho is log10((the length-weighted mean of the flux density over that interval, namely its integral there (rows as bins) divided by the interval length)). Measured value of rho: 0.74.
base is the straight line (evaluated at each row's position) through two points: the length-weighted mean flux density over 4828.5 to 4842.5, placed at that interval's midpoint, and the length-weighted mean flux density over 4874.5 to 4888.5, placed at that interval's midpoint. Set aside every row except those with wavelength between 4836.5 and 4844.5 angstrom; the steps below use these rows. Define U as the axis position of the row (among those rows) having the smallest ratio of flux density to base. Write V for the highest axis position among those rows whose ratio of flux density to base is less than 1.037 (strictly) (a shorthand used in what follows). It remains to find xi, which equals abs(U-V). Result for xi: 2 angstrom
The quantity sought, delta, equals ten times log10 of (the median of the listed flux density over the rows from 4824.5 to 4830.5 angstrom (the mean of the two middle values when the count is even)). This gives 6.98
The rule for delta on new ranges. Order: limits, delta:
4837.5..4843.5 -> 6.98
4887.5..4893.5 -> 7.61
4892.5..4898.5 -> 7.92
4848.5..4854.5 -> 7.72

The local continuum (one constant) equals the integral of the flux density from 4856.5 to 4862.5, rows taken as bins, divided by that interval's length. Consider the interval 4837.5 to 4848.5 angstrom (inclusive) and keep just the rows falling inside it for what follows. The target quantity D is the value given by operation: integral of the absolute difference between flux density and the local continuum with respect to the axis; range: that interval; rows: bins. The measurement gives 5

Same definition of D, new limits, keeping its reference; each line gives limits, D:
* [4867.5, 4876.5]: 3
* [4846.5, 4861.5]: 8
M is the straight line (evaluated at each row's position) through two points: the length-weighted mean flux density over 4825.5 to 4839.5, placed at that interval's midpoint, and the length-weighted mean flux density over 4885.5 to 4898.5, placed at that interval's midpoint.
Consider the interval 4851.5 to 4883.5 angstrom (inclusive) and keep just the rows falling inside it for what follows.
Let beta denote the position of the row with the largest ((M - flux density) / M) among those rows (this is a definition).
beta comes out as 4863 angstrom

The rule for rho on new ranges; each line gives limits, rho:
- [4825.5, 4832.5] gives 0.70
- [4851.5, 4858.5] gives 0.79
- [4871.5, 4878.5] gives 0.72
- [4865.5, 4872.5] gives 0.71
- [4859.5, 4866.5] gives 0.69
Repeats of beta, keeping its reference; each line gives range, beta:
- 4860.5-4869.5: 4863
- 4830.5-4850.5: 4842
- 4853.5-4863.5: 4863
